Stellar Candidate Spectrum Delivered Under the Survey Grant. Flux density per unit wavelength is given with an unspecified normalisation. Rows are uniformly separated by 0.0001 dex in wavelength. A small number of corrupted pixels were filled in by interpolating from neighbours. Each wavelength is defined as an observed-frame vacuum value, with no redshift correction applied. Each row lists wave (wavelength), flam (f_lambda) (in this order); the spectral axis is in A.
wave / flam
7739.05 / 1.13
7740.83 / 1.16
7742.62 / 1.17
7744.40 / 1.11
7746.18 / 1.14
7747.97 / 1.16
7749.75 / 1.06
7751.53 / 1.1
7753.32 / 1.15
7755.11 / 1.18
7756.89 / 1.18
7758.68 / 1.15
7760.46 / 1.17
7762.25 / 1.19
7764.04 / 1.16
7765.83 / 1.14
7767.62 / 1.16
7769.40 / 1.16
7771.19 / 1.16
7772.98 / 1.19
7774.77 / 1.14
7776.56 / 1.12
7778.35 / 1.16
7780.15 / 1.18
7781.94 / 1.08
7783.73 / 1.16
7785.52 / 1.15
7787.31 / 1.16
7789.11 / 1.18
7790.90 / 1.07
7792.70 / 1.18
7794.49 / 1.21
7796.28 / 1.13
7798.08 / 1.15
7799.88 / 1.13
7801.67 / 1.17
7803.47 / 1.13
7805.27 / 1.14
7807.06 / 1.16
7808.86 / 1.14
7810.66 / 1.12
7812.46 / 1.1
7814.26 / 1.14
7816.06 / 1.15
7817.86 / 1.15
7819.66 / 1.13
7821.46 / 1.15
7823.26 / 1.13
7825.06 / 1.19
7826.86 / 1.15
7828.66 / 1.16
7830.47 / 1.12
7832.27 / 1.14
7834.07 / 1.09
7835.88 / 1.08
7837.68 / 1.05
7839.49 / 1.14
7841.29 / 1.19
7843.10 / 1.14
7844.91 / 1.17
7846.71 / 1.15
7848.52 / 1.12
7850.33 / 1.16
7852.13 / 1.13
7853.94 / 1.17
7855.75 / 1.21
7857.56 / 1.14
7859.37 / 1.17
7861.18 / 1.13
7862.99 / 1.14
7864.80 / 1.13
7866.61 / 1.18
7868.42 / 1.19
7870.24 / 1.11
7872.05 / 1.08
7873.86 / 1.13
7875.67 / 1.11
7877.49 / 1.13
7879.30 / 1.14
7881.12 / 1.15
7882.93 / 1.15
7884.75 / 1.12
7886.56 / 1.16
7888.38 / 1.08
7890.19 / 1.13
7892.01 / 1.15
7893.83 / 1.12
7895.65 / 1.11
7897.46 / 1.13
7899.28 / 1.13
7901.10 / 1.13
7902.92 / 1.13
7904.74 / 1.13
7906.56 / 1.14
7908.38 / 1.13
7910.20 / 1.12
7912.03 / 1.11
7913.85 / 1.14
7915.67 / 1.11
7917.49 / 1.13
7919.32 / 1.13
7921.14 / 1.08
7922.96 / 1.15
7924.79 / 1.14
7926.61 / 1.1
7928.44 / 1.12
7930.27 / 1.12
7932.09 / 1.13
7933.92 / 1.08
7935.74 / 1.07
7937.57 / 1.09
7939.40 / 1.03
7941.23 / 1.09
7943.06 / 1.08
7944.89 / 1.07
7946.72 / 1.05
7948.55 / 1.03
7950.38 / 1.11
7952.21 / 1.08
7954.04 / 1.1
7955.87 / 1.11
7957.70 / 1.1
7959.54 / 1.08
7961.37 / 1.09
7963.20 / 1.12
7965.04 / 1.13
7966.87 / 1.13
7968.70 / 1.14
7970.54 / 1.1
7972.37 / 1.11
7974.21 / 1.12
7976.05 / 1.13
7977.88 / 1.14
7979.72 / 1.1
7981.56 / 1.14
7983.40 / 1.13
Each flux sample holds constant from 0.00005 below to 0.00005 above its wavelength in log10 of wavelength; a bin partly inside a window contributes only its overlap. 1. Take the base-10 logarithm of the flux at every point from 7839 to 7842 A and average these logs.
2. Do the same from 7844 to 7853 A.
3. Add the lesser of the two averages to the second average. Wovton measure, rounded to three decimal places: 0.118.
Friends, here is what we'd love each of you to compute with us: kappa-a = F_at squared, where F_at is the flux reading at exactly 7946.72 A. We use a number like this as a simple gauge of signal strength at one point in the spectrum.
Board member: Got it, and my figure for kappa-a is 1.10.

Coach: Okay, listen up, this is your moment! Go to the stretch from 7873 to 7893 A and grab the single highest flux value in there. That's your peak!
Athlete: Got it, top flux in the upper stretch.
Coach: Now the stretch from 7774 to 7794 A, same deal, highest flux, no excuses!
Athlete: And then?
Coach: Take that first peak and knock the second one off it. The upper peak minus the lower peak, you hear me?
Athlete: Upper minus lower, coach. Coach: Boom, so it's -0.02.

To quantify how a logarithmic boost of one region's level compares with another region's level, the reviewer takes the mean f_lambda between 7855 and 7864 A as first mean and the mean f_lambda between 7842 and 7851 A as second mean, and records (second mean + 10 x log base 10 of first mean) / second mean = 1.55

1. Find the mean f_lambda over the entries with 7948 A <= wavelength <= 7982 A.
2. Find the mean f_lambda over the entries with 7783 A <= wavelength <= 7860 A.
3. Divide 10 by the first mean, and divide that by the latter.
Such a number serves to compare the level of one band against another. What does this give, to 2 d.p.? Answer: 7.88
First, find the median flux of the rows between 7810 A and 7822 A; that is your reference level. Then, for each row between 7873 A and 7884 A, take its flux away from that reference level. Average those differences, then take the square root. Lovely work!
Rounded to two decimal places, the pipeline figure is 0.07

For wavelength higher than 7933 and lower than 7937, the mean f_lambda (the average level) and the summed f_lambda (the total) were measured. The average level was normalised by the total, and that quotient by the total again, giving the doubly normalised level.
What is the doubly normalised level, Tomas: 0.233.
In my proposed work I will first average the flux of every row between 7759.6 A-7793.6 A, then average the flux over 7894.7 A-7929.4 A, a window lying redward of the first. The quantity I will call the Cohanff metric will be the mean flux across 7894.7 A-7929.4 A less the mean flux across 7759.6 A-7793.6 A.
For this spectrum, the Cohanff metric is -0.029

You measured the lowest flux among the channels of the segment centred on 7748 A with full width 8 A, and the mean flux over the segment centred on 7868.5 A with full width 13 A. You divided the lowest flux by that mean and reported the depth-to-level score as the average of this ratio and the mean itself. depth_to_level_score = 1.03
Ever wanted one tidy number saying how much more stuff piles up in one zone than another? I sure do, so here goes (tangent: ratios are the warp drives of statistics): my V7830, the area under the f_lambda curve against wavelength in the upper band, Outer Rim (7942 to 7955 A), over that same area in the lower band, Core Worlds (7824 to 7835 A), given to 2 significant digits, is 1.1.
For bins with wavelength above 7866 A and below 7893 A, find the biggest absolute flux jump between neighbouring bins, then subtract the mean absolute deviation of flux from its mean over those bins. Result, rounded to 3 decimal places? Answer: 0.056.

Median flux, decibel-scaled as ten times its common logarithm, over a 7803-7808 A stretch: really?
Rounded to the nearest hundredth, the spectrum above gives 0.57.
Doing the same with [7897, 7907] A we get 0.53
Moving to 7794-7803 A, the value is 0.61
